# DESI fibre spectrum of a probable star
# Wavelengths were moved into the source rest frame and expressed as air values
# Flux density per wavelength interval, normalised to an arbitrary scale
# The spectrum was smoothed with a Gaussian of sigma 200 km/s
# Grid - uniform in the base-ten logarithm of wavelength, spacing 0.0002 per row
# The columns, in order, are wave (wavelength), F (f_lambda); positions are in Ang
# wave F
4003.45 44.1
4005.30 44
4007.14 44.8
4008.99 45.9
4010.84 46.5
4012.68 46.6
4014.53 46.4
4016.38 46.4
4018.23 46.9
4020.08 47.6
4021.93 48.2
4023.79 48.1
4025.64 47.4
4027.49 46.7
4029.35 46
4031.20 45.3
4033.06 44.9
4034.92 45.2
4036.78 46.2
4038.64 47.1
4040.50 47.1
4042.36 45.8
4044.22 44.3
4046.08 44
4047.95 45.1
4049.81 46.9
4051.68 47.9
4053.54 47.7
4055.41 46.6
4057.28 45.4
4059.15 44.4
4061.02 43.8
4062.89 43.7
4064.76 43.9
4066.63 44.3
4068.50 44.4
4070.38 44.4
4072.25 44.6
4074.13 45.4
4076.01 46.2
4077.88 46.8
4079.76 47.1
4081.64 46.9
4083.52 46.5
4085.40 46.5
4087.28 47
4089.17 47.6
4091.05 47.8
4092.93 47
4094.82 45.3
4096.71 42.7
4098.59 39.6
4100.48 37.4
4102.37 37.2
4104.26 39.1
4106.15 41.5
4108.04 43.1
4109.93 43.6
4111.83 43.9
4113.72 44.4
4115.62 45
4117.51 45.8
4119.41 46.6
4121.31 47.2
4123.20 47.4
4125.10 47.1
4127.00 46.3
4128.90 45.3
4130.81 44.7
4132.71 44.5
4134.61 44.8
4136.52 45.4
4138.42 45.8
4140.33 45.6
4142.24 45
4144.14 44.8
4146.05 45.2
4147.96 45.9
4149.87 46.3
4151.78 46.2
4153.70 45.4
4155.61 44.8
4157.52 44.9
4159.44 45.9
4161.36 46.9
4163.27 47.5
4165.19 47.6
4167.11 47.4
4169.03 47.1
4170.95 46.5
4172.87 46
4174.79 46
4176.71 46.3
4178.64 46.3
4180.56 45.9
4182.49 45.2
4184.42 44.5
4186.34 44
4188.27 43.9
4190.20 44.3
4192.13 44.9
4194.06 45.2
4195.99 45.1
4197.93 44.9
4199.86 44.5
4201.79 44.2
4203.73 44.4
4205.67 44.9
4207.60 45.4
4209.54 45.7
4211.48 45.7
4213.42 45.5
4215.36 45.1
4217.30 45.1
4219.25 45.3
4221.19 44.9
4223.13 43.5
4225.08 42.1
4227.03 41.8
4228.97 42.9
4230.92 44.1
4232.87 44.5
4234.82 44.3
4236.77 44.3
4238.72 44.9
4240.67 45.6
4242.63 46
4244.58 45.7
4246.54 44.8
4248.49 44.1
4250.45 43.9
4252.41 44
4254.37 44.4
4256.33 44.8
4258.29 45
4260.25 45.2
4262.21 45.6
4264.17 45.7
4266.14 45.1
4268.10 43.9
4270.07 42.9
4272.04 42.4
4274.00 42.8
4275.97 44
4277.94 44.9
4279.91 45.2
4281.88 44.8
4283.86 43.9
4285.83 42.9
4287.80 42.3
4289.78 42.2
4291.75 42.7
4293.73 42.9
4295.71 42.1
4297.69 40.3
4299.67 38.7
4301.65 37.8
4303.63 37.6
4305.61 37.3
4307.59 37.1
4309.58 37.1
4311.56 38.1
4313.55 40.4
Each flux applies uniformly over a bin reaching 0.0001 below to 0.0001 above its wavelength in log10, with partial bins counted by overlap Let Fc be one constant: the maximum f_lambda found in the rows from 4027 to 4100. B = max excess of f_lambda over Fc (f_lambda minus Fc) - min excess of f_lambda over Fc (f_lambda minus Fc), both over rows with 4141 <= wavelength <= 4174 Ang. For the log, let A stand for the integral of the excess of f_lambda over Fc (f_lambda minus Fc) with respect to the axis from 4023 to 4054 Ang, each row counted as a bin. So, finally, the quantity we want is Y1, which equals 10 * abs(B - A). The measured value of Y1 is 559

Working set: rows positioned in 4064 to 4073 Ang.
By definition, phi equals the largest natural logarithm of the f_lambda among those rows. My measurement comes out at 3.80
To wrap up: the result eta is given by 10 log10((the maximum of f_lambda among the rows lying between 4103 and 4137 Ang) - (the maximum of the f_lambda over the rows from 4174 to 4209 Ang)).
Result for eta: 0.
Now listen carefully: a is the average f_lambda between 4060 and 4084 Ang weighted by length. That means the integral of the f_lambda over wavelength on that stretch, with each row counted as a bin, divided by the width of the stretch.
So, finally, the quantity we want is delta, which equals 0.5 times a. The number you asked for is 22.6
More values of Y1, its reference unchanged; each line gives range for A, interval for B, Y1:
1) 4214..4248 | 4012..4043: 1218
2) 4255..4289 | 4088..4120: 1368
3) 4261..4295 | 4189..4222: 1419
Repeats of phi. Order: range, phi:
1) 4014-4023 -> 3.88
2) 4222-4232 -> 3.79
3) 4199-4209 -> 3.82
